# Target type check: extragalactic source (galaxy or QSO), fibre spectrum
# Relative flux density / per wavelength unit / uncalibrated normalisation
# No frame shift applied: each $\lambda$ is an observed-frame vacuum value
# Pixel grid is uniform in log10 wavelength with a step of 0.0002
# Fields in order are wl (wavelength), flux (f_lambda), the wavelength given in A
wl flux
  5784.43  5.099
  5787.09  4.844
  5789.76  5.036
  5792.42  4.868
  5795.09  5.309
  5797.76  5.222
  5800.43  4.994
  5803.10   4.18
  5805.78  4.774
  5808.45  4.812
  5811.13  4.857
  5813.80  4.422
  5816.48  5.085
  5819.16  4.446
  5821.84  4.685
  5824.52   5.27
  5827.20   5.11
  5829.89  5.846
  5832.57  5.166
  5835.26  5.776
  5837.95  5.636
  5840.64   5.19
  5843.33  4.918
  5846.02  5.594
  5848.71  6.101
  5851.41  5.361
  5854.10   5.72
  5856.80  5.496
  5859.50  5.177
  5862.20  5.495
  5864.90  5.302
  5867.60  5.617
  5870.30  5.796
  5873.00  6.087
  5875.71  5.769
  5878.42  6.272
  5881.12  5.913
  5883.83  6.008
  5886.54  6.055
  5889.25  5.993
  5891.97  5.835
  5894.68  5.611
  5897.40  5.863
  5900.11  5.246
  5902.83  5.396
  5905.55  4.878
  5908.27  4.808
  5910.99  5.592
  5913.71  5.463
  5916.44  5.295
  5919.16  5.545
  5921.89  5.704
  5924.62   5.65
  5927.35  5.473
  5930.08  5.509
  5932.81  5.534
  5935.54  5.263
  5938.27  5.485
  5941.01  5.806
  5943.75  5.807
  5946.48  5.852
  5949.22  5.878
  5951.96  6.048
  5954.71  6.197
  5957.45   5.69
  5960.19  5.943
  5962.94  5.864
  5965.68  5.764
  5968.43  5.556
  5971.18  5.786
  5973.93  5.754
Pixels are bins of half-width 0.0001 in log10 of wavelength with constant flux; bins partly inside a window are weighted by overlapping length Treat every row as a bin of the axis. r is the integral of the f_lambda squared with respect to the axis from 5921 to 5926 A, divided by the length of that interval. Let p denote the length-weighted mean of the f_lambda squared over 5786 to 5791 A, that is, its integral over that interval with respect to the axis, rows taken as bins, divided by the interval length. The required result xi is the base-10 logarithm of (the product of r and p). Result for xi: 2.90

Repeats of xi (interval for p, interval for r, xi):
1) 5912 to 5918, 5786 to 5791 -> 2.85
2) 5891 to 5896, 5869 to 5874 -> 3.06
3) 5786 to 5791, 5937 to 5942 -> 2.89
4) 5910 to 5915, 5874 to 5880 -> 3.04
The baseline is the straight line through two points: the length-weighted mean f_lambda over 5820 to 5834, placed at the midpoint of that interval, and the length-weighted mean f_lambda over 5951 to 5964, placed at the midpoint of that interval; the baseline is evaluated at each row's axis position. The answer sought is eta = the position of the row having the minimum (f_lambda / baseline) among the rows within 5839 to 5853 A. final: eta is 5843.33 A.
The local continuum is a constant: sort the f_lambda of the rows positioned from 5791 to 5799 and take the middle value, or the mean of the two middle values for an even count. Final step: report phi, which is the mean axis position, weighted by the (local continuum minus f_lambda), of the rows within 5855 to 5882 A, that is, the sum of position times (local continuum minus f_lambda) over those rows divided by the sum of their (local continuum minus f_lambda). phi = 5873.4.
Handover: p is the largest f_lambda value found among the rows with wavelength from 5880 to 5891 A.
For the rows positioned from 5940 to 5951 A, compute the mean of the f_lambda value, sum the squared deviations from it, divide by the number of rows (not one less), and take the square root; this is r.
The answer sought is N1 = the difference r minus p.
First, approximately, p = 6.055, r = 0.03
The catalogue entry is -6.0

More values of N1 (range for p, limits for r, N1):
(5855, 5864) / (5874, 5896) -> -5.3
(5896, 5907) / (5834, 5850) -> -5.5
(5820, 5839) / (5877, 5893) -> -5.7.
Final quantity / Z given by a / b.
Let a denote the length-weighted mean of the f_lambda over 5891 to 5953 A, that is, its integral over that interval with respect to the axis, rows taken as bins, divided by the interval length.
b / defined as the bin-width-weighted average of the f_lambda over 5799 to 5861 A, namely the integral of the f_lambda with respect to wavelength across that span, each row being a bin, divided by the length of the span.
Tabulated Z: 1.07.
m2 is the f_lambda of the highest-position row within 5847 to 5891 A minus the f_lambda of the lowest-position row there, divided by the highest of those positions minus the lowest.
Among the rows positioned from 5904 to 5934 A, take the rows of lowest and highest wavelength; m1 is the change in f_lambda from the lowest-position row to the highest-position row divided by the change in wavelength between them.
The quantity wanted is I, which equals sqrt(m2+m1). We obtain 0.146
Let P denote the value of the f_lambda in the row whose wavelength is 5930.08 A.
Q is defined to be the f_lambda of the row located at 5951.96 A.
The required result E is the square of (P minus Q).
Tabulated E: 0.3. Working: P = 5.509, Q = 6.048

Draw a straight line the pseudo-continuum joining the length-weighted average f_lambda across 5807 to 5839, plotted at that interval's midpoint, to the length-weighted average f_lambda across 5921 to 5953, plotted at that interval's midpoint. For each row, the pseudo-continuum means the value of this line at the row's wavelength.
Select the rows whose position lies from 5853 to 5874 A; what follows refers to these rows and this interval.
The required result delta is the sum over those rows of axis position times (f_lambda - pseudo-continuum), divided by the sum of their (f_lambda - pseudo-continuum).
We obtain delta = 5865.9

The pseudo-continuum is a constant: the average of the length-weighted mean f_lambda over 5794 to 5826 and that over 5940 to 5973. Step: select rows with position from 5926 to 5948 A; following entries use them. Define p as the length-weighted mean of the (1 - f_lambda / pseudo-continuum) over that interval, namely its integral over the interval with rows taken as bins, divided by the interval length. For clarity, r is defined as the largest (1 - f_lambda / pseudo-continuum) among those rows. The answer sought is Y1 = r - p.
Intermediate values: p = -0.047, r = 0.01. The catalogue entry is 0.06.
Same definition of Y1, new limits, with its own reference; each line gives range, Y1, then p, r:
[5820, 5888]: 0.17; -0.042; 0.12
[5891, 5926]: 0.12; -0.020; 0.10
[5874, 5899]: 0.06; -0.108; -0.05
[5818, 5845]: 0.14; 0.024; 0.17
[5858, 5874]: 0.07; -0.042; 0.03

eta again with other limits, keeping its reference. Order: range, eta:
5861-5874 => 5864.90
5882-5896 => 5894.68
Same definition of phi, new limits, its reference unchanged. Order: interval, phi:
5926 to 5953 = 5943.1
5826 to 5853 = 5841.0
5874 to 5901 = 5885.8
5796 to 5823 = 5811.2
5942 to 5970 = 5955.3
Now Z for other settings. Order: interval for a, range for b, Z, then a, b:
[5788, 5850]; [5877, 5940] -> 0.91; 5.10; 5.58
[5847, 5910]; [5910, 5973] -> 0.99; 5.64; 5.68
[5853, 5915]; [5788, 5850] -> 1.10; 5.63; 5.10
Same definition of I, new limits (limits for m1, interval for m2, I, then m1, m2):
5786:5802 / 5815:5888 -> 0.158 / 0.011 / 0.014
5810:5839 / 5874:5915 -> 0.145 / 0.029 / -0.008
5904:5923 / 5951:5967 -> 0.173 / 0.051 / -0.021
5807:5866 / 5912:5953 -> 0.155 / 0.009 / 0.015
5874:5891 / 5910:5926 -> 0.144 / 0.017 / 0.004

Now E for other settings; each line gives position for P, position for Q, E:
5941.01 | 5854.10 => 0.0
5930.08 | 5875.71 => 0.1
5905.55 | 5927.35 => 0.4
